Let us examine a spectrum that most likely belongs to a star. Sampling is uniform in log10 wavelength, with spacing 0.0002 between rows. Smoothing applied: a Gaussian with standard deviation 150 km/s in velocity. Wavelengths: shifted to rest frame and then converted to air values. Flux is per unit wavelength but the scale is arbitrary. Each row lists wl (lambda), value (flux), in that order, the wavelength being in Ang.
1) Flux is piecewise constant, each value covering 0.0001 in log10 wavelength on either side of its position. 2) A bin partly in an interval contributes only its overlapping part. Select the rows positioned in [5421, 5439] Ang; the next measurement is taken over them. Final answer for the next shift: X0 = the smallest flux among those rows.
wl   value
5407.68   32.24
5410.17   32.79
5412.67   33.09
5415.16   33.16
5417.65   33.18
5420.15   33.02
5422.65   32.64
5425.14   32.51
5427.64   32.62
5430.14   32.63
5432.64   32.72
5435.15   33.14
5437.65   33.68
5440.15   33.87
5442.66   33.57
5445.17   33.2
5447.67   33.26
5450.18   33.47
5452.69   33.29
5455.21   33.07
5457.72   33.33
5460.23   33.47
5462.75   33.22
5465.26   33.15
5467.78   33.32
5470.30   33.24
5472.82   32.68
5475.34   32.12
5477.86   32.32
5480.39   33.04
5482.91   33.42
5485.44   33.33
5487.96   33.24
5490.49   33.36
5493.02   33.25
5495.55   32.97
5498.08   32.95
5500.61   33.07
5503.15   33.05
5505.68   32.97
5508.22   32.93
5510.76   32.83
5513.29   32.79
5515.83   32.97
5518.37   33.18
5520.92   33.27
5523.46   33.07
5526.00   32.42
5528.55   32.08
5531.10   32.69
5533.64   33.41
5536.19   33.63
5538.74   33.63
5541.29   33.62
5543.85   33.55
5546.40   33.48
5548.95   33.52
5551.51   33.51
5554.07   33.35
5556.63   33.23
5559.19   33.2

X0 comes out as 32.51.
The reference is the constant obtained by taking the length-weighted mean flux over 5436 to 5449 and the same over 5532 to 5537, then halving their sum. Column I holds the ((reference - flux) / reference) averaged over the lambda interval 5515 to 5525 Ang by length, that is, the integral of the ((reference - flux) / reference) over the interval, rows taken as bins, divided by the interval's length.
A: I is 0.012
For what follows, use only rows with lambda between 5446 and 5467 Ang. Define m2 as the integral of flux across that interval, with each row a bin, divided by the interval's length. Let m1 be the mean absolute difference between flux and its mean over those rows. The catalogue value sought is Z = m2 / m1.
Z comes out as 310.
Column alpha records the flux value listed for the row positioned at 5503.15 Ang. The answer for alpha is 33.05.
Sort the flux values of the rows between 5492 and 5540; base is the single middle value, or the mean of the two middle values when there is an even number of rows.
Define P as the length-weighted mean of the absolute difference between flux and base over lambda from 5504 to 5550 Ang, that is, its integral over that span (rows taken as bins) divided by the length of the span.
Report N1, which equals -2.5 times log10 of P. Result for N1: 1.08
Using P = 0.371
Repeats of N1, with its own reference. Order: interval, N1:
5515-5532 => 1.16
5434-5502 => 1.14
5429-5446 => 0.83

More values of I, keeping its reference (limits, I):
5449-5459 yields 0.007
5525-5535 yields 0.025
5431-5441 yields 0.006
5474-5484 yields 0.024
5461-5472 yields 0.009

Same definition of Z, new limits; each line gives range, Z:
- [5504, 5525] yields 256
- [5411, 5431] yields 128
